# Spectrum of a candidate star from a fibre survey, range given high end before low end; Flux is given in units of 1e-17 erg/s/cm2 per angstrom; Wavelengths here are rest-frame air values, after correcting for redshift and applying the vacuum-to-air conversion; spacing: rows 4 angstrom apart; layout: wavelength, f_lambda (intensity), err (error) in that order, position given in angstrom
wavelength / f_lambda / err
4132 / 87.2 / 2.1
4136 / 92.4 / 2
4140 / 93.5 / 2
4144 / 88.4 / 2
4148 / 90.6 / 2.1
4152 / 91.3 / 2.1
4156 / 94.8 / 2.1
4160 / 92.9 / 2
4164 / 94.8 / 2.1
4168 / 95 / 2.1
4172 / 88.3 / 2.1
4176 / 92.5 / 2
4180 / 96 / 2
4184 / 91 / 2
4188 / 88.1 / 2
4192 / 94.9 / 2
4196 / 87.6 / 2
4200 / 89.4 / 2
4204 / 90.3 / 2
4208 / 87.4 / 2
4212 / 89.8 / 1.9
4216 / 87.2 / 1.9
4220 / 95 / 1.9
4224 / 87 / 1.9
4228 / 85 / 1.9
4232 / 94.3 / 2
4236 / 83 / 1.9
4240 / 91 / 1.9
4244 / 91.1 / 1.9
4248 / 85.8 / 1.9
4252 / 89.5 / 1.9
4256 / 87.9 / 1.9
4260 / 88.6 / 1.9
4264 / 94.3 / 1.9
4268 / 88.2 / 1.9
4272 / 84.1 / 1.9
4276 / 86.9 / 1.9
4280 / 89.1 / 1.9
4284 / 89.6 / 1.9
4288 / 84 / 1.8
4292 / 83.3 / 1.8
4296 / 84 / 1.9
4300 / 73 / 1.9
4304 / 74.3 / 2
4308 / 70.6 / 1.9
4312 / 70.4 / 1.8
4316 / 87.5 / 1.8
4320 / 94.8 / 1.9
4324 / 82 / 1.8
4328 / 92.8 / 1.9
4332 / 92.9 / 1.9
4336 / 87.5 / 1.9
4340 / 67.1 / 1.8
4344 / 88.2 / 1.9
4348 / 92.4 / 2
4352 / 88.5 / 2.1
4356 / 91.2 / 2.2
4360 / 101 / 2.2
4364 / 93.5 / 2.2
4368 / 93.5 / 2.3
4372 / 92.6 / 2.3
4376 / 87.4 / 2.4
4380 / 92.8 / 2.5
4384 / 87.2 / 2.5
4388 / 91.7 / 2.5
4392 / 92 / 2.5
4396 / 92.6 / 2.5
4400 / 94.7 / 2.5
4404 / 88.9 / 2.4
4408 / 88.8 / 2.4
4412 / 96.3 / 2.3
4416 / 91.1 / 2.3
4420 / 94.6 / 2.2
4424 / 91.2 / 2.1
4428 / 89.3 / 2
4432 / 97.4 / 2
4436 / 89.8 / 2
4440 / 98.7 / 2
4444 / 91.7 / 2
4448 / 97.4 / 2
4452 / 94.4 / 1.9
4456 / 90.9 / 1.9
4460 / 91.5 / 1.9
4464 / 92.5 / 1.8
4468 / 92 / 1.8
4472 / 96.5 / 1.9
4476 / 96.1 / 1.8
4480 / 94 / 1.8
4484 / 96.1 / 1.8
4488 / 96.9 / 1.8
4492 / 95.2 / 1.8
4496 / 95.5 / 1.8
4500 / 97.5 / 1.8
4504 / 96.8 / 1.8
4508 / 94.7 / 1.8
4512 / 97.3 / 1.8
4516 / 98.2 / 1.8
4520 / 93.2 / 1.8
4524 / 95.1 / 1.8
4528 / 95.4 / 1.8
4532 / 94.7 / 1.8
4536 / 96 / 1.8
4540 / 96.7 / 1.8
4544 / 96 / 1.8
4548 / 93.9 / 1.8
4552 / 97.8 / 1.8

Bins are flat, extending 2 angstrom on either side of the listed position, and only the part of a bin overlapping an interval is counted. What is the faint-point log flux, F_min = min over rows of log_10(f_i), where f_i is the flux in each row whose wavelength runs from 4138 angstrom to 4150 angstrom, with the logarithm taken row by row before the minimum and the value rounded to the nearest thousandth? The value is 1.946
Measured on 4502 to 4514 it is 1.976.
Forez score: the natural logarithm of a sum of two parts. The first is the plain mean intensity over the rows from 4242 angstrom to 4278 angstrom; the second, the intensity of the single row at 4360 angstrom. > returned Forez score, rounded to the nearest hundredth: 5.24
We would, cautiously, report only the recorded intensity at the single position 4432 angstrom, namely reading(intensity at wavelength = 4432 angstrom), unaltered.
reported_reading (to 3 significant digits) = 97.4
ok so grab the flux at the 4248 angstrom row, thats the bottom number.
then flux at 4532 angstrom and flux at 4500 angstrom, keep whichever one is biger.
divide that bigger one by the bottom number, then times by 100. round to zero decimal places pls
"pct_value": 114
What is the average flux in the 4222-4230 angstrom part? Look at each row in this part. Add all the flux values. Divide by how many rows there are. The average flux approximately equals 86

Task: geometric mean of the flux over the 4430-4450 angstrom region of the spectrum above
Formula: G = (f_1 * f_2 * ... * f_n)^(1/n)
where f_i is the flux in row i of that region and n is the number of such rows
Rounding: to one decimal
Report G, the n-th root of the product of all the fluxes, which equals 94.9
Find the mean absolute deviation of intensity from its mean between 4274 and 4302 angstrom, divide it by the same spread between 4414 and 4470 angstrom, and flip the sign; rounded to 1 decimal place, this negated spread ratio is -1.5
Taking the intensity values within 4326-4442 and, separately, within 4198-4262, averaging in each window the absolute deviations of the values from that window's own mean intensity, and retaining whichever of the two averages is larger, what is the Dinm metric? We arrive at 3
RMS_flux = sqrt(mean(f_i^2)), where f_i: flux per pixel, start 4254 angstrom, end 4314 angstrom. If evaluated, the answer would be 84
